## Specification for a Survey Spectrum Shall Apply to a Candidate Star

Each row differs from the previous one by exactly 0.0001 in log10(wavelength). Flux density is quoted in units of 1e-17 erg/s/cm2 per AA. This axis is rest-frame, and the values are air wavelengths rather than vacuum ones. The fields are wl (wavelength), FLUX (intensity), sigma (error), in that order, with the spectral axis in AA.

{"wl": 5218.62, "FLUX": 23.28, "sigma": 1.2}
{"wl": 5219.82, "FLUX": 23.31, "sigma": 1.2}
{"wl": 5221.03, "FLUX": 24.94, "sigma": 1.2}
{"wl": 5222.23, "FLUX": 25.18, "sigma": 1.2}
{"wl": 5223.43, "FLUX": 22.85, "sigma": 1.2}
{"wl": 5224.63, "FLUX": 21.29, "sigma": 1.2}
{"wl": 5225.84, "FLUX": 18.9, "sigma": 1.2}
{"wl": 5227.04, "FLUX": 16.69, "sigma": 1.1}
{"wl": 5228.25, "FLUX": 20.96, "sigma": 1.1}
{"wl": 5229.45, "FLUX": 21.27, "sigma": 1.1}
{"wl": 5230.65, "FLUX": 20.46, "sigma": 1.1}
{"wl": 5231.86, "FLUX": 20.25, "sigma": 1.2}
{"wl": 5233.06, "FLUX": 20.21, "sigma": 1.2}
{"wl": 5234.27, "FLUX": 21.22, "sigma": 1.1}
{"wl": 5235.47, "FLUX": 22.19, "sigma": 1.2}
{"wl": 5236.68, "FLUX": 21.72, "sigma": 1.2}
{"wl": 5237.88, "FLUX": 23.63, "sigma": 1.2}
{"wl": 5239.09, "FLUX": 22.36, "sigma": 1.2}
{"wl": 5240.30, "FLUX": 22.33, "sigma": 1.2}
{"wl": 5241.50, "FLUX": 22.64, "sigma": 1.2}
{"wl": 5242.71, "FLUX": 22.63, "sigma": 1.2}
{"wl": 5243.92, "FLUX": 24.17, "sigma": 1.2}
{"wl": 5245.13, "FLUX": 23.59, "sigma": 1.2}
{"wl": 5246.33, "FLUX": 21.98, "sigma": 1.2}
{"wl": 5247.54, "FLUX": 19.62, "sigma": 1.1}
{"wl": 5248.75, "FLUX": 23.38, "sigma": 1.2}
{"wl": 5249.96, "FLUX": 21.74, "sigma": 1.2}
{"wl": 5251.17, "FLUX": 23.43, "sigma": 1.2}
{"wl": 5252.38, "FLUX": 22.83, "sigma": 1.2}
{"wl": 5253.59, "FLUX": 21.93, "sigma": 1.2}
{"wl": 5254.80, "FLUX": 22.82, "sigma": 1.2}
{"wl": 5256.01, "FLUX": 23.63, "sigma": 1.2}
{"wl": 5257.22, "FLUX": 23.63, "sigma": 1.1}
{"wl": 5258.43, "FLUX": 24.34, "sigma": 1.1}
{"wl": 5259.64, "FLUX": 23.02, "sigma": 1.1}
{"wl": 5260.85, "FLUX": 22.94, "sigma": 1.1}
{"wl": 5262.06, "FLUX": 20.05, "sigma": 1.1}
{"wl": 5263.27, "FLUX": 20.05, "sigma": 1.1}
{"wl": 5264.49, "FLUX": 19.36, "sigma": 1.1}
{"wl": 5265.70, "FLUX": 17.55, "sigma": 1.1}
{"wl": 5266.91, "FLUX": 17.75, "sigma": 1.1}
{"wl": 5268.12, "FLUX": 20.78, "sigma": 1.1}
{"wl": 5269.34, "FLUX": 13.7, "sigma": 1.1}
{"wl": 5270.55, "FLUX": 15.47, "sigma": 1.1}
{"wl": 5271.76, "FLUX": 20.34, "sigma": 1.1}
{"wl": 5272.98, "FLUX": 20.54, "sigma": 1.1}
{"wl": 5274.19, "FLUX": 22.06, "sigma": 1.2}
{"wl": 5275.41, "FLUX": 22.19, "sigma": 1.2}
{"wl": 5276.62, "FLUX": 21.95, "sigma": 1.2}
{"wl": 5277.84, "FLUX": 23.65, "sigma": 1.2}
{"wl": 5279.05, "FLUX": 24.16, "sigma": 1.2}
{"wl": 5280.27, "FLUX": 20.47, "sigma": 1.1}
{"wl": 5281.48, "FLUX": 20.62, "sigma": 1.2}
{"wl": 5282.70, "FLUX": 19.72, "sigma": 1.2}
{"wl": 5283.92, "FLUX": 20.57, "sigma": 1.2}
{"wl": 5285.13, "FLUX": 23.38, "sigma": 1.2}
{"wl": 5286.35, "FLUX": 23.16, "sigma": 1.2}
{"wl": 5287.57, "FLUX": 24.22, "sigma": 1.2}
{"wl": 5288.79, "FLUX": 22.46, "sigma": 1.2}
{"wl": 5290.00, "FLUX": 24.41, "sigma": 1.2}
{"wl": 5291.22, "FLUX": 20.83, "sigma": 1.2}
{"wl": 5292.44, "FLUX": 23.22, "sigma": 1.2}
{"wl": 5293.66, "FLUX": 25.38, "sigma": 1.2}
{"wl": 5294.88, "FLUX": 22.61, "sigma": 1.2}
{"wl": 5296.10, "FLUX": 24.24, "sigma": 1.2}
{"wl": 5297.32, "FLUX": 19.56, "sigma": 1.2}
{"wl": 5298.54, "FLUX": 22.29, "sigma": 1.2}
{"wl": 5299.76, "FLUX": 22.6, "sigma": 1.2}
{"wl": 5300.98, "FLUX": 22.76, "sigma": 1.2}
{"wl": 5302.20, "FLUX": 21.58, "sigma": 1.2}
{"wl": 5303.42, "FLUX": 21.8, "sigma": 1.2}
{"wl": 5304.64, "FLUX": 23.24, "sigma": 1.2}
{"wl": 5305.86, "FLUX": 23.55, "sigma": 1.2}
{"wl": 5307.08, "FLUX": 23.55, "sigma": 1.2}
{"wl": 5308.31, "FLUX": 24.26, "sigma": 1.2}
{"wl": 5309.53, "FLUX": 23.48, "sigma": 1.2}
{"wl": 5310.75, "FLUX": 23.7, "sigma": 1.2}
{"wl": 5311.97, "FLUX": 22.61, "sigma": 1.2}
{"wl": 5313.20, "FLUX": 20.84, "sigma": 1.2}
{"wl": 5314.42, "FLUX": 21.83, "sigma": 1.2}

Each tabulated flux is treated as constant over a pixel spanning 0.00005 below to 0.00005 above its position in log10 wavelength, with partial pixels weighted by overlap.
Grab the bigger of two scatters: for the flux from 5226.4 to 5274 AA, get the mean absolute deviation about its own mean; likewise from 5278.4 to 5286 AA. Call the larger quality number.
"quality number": 1.8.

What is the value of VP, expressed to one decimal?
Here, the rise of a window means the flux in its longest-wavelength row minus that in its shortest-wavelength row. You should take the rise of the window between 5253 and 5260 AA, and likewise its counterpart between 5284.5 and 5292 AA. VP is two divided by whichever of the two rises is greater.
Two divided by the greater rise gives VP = 1.8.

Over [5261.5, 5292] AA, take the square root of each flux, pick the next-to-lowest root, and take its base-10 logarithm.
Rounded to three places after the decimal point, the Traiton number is 0.595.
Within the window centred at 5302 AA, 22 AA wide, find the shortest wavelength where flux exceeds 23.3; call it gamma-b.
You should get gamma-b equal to 5293.66 AA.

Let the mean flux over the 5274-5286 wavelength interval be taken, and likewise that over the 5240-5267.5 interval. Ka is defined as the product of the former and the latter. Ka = 481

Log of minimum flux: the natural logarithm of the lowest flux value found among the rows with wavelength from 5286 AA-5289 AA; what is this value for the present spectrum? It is 3.11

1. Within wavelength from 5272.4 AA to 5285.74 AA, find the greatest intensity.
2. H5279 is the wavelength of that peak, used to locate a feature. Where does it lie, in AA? 5279.05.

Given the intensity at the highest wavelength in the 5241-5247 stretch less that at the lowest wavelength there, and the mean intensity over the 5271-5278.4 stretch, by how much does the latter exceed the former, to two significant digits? 22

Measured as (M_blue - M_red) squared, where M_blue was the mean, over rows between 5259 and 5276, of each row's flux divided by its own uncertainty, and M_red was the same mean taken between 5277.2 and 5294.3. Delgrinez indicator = 1.6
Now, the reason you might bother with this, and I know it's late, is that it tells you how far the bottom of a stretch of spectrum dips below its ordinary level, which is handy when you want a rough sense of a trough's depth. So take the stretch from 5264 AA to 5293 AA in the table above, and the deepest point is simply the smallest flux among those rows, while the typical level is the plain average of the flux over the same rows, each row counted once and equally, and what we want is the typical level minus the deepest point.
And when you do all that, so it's 7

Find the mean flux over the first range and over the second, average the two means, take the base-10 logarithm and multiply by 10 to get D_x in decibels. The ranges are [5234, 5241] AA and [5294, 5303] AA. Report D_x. 13.5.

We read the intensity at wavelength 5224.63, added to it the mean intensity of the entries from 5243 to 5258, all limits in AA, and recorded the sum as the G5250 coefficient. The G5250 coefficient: 44.0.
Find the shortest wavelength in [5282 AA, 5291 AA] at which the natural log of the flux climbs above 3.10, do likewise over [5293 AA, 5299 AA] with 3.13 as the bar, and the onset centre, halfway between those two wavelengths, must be 5289.4 AA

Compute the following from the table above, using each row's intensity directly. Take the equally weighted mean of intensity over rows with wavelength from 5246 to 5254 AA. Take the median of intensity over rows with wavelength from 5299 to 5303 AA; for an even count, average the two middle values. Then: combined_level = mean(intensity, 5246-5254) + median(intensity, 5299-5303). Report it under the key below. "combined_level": 45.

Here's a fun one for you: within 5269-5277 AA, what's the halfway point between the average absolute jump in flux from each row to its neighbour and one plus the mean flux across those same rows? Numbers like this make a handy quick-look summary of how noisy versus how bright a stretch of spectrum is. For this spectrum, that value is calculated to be 11.0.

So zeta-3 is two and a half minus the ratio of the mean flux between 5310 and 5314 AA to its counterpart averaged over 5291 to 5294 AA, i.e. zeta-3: 1.53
